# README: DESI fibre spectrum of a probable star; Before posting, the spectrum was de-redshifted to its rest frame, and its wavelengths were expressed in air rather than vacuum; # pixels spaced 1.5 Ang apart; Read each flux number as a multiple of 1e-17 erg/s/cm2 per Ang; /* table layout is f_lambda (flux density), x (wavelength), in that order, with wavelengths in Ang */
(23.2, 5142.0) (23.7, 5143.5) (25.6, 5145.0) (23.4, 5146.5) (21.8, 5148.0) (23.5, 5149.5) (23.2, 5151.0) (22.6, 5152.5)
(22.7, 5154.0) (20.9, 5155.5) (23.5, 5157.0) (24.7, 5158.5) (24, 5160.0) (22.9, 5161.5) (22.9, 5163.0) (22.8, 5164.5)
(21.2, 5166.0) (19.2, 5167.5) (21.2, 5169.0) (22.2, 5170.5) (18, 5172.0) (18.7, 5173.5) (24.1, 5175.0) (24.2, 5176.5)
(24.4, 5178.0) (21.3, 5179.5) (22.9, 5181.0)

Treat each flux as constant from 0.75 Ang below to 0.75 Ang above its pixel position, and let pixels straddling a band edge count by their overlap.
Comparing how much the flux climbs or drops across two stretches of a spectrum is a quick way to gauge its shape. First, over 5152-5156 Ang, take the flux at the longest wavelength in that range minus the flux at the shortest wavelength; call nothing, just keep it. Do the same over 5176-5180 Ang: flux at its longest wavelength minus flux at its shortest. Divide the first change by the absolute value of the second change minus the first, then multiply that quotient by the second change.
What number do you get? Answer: 4.1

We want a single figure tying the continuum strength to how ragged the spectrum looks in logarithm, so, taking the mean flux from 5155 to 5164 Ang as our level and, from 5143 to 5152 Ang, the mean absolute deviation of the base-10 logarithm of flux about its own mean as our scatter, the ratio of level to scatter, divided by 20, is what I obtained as 86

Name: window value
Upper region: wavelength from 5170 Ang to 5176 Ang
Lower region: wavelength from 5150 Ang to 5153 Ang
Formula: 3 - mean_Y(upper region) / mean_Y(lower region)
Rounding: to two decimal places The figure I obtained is 2.09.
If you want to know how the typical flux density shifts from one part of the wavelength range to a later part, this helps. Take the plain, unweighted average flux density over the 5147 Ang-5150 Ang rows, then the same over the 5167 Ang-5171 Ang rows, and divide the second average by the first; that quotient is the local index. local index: 0.92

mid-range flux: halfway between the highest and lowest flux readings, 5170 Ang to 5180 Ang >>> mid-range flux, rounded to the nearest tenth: 21.2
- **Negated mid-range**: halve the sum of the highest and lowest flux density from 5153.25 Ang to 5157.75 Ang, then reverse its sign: -22.2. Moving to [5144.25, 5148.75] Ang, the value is -23.7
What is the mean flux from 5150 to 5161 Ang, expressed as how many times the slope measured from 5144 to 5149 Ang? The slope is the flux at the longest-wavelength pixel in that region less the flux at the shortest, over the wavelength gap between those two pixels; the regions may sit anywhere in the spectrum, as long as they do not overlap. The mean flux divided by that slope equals -18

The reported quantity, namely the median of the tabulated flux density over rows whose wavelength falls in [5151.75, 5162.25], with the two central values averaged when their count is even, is 22.9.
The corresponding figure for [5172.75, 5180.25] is 24.1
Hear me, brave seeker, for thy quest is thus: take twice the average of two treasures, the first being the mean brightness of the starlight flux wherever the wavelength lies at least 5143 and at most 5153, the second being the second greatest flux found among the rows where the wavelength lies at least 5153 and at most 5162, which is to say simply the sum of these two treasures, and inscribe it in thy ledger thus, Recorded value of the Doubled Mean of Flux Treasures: 47.4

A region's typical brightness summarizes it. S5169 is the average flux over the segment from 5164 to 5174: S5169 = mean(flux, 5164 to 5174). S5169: 20.5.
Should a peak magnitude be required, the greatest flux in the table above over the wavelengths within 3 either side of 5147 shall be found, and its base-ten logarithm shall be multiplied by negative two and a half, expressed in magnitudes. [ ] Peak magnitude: -3.52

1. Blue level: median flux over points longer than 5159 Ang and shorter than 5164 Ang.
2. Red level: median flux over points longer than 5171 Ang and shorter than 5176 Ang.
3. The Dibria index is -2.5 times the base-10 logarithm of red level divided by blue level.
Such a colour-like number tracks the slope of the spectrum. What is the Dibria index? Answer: 0.22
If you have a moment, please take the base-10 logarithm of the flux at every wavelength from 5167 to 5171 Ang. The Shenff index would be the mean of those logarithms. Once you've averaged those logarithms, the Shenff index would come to 1.32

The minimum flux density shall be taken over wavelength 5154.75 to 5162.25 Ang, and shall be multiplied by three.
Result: 63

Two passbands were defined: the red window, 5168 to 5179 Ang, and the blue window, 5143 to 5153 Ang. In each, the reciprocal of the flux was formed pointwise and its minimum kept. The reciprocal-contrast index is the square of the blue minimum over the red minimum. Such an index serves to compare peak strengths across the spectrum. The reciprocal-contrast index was 0.91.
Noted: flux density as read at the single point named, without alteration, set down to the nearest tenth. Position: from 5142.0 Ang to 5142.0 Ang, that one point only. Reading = 23.2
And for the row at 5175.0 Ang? 24.1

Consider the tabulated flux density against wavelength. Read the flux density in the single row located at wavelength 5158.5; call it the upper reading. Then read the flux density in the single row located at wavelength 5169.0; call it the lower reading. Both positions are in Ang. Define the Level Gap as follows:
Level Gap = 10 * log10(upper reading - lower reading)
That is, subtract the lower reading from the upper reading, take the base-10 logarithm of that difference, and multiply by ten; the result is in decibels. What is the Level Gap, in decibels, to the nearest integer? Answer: 5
